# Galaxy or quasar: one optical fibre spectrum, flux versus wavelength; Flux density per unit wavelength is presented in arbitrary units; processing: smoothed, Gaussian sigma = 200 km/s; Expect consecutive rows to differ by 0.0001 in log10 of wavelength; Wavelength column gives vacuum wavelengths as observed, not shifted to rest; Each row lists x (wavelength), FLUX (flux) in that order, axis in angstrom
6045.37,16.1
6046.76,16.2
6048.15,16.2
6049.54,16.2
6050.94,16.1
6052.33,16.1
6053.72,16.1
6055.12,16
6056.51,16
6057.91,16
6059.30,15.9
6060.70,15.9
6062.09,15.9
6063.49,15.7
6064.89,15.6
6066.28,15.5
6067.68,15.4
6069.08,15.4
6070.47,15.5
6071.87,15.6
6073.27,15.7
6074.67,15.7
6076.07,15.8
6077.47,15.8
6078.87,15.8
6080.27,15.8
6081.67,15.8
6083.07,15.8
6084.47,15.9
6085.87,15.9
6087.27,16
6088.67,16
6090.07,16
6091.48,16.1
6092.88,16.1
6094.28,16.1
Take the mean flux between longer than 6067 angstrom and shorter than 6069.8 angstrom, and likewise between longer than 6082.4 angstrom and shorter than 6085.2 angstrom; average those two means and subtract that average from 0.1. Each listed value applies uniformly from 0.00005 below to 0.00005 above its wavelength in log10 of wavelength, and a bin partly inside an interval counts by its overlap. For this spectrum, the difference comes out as -15.5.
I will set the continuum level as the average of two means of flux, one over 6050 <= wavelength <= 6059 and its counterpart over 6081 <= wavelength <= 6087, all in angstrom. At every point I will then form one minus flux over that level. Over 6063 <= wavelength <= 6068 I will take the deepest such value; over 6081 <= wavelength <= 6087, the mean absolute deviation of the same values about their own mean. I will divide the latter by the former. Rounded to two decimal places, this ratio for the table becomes 0.09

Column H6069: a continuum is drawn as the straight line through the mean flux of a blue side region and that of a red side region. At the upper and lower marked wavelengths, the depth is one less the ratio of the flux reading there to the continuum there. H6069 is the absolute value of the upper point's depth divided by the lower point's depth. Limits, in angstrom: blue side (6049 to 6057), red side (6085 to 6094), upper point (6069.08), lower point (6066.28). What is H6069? 1.2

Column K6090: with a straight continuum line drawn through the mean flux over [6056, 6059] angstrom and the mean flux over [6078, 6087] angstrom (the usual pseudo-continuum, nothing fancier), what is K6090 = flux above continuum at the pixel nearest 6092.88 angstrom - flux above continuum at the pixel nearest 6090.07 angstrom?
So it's 0.12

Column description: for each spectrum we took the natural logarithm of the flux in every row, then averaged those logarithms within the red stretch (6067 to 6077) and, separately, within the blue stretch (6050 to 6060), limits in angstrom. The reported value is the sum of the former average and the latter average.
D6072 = 5.52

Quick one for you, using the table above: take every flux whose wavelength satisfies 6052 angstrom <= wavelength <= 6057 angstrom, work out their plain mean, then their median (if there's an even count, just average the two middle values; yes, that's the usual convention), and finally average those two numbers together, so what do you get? 16.1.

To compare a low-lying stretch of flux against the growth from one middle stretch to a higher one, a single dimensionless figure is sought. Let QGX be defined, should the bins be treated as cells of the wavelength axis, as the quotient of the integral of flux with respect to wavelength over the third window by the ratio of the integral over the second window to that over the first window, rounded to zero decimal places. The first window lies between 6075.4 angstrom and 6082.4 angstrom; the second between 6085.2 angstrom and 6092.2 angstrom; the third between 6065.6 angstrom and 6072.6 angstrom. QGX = 107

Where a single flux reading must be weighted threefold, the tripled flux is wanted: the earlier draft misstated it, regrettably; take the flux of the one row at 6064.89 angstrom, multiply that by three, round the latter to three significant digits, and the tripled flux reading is 46.8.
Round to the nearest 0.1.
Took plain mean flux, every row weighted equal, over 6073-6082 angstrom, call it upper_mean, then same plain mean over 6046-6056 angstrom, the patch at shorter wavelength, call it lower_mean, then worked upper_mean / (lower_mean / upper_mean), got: 15.4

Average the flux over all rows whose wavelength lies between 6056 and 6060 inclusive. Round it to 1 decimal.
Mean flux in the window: 16.0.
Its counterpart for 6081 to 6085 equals 15.8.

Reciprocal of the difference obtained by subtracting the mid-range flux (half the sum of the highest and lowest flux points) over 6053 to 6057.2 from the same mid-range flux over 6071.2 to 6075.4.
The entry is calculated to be -2.5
